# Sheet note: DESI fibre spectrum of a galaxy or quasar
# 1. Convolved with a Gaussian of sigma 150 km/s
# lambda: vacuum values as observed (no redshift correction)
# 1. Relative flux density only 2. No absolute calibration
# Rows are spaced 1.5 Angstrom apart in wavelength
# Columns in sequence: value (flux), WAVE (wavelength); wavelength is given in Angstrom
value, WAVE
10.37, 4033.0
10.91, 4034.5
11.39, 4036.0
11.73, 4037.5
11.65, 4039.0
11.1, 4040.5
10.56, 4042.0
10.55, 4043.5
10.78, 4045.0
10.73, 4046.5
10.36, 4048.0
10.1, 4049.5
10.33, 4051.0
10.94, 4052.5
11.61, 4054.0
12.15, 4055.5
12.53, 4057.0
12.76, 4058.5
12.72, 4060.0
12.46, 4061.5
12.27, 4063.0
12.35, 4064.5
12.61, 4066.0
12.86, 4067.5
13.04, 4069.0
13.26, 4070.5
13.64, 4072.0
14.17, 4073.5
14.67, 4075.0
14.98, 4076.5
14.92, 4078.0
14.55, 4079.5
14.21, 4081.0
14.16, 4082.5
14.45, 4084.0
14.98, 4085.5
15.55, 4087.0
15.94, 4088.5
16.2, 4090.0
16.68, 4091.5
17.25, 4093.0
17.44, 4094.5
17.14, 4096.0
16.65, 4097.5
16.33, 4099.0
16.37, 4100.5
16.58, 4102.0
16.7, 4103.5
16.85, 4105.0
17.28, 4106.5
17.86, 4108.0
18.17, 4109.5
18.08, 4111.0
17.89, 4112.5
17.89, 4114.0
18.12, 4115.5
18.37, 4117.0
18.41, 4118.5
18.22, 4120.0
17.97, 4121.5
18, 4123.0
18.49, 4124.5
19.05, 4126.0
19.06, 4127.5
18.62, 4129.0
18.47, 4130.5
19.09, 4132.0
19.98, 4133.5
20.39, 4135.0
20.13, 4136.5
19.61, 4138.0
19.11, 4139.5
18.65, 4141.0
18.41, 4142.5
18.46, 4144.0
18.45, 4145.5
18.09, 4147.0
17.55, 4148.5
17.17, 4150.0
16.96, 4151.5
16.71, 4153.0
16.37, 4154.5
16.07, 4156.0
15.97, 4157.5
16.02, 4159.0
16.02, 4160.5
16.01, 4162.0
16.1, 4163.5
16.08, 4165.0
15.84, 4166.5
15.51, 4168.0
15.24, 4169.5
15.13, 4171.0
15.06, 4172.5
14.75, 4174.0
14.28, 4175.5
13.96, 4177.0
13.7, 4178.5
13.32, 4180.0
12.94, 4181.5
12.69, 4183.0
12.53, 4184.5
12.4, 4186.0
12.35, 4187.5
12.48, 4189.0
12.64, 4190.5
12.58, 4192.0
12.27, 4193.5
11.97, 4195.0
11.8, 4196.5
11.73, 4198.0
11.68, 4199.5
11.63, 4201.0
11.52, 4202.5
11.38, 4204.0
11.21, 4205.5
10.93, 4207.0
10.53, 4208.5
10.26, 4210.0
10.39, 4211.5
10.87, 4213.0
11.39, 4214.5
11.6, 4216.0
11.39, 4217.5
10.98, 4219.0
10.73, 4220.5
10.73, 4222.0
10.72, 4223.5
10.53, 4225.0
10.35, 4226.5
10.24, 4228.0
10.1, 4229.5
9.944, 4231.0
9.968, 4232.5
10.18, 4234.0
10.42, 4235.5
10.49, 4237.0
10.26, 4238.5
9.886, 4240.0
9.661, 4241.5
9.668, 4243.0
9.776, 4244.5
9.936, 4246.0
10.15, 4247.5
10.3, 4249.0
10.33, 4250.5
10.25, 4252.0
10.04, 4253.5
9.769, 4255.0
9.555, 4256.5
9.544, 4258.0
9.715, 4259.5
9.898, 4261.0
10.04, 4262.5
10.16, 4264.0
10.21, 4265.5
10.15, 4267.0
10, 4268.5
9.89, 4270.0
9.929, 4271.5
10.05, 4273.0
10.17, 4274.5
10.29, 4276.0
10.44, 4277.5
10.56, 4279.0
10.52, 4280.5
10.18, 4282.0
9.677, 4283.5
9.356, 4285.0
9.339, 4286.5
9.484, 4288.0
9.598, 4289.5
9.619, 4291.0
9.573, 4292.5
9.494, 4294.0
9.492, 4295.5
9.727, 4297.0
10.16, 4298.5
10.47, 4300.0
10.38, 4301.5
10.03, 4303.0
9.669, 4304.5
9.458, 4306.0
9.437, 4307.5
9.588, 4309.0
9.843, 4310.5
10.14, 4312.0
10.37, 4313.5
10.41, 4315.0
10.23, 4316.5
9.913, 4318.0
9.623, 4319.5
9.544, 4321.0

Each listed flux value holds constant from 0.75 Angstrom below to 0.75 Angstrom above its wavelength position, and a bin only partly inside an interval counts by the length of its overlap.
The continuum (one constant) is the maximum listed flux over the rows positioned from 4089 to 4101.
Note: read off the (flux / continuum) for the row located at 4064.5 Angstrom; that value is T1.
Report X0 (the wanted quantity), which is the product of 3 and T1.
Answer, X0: 2.12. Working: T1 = 0.71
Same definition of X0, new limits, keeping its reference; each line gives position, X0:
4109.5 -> 3.13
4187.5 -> 2.12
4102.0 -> 2.85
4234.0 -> 1.75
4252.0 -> 1.76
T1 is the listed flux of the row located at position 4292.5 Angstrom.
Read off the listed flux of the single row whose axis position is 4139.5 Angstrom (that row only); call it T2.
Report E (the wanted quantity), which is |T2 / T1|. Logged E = 2.0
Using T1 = 9.573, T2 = 19.11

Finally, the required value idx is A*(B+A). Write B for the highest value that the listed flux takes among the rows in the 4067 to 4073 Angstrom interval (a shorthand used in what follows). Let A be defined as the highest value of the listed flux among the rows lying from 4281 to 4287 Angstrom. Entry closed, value 242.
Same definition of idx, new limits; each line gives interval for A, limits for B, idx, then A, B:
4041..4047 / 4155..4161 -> 289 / 10.78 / 16.07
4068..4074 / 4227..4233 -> 346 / 14.17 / 10.24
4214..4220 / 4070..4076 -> 305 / 11.6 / 14.67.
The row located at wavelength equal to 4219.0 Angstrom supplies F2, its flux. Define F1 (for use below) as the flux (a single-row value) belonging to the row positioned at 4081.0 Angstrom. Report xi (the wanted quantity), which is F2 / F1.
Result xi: 0.8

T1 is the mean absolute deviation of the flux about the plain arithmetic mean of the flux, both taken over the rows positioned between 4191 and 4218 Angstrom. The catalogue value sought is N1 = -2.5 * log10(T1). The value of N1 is 0.8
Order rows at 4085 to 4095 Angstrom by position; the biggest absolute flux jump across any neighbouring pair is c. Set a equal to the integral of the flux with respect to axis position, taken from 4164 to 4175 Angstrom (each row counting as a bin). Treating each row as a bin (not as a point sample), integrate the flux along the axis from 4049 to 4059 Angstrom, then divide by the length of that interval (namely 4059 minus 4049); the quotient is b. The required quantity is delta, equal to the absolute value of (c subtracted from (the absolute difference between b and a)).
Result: 157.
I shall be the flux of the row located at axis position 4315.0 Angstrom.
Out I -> 10.41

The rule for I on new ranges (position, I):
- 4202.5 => 11.52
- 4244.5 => 9.776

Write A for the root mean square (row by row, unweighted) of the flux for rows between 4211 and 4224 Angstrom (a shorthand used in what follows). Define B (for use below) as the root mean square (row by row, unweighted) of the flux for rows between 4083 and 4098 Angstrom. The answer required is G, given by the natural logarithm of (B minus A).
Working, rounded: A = 11.0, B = 16.3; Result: 1.7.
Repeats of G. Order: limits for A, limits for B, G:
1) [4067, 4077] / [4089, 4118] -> 1.2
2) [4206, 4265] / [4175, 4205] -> 0.8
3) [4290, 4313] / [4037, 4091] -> 1.1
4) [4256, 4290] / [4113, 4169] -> 2.1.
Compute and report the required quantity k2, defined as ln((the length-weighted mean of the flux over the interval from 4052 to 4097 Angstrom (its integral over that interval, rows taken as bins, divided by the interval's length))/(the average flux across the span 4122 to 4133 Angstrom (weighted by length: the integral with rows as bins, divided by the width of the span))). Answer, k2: -0.3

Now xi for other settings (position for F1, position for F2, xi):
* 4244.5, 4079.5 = 1.5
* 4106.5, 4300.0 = 0.6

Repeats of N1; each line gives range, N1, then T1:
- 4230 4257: 1.6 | 0.24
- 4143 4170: 0.2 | 0.81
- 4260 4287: 1.5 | 0.25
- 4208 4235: 1.0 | 0.40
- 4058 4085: 0.2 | 0.86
